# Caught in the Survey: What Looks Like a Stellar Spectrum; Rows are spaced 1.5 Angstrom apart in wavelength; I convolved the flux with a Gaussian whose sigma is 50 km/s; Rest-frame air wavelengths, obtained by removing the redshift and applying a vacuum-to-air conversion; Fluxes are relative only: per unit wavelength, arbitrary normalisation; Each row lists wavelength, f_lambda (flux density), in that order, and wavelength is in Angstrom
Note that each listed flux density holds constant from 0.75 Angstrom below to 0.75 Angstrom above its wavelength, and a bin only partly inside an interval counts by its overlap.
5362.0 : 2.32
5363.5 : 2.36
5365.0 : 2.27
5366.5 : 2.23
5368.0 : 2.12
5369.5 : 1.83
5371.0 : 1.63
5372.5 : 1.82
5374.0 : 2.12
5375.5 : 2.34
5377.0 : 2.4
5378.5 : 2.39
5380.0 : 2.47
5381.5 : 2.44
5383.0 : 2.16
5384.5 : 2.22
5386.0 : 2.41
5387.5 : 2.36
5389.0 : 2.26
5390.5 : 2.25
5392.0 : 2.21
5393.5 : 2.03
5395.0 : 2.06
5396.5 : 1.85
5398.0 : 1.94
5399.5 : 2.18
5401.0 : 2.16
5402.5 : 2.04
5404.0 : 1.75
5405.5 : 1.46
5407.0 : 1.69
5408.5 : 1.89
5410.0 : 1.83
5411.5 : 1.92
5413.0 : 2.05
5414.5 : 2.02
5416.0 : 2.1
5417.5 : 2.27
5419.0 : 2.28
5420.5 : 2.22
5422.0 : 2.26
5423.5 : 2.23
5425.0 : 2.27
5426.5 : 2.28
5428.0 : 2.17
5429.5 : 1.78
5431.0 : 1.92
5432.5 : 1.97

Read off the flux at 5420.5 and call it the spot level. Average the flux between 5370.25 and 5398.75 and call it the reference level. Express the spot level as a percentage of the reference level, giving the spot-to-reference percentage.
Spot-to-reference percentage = 102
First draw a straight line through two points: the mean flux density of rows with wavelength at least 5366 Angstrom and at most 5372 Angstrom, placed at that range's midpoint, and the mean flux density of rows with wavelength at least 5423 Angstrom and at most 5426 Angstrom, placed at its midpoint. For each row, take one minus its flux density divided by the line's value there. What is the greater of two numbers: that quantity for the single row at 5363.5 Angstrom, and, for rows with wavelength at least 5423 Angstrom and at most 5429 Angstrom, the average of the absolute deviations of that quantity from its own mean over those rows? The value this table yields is 0.018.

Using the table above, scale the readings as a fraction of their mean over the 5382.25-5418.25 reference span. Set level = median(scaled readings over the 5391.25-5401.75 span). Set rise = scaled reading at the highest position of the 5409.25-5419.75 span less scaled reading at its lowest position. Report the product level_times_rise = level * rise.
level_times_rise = 0.2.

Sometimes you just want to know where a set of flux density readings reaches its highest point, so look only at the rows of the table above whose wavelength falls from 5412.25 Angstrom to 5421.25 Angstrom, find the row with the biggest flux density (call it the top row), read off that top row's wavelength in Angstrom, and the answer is 5419.0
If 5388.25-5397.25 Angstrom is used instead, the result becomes 5389.0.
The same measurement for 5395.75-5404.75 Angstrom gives 5399.5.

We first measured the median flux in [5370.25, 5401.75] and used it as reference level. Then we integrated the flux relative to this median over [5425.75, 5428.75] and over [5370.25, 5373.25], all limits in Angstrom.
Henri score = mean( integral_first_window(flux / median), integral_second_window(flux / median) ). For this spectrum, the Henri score 2.7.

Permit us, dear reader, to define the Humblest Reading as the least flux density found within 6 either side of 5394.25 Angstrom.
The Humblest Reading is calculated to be 1.85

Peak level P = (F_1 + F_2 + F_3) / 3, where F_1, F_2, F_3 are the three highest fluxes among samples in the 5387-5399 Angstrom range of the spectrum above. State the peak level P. 2.29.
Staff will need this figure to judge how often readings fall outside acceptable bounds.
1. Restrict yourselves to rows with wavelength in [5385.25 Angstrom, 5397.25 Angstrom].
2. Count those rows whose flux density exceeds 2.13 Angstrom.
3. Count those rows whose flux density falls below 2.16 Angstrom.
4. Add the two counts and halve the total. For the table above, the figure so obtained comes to 4.0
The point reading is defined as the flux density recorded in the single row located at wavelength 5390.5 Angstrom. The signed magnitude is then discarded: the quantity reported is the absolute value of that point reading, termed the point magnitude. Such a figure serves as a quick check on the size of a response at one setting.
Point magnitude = 2.25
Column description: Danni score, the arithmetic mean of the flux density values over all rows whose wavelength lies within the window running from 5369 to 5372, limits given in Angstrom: 1.7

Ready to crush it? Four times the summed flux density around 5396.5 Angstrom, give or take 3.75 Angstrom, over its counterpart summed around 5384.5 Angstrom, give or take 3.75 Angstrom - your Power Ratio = 3.47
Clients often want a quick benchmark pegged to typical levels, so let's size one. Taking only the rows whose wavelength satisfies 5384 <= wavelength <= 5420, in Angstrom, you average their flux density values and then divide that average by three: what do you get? 0.68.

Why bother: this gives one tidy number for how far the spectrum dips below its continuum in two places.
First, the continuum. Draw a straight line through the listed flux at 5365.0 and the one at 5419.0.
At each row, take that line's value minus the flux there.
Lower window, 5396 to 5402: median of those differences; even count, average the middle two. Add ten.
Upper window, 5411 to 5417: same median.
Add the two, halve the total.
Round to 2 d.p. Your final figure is 5.24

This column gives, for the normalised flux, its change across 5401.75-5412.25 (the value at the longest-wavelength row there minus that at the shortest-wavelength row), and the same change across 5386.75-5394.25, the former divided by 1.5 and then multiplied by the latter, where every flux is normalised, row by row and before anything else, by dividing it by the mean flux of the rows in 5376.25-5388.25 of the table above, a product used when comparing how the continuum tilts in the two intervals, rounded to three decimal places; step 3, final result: 0.005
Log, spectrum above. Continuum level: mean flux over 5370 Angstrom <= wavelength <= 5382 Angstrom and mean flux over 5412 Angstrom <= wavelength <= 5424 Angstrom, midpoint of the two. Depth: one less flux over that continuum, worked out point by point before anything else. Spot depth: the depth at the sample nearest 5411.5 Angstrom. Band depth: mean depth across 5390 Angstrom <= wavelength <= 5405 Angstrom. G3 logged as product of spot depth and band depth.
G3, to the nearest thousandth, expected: 0.008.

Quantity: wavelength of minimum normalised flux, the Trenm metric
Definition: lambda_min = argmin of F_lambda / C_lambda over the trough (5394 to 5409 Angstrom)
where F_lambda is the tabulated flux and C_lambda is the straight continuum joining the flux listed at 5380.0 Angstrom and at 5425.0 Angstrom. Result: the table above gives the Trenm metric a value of 5405.5 Angstrom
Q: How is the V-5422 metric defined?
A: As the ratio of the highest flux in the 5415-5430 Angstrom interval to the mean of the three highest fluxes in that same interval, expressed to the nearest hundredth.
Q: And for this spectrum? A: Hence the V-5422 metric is 1.00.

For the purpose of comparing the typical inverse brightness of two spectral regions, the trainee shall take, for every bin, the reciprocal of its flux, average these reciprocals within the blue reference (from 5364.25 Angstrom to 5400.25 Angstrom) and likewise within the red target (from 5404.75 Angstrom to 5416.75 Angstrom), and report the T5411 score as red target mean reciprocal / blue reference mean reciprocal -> 1.16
